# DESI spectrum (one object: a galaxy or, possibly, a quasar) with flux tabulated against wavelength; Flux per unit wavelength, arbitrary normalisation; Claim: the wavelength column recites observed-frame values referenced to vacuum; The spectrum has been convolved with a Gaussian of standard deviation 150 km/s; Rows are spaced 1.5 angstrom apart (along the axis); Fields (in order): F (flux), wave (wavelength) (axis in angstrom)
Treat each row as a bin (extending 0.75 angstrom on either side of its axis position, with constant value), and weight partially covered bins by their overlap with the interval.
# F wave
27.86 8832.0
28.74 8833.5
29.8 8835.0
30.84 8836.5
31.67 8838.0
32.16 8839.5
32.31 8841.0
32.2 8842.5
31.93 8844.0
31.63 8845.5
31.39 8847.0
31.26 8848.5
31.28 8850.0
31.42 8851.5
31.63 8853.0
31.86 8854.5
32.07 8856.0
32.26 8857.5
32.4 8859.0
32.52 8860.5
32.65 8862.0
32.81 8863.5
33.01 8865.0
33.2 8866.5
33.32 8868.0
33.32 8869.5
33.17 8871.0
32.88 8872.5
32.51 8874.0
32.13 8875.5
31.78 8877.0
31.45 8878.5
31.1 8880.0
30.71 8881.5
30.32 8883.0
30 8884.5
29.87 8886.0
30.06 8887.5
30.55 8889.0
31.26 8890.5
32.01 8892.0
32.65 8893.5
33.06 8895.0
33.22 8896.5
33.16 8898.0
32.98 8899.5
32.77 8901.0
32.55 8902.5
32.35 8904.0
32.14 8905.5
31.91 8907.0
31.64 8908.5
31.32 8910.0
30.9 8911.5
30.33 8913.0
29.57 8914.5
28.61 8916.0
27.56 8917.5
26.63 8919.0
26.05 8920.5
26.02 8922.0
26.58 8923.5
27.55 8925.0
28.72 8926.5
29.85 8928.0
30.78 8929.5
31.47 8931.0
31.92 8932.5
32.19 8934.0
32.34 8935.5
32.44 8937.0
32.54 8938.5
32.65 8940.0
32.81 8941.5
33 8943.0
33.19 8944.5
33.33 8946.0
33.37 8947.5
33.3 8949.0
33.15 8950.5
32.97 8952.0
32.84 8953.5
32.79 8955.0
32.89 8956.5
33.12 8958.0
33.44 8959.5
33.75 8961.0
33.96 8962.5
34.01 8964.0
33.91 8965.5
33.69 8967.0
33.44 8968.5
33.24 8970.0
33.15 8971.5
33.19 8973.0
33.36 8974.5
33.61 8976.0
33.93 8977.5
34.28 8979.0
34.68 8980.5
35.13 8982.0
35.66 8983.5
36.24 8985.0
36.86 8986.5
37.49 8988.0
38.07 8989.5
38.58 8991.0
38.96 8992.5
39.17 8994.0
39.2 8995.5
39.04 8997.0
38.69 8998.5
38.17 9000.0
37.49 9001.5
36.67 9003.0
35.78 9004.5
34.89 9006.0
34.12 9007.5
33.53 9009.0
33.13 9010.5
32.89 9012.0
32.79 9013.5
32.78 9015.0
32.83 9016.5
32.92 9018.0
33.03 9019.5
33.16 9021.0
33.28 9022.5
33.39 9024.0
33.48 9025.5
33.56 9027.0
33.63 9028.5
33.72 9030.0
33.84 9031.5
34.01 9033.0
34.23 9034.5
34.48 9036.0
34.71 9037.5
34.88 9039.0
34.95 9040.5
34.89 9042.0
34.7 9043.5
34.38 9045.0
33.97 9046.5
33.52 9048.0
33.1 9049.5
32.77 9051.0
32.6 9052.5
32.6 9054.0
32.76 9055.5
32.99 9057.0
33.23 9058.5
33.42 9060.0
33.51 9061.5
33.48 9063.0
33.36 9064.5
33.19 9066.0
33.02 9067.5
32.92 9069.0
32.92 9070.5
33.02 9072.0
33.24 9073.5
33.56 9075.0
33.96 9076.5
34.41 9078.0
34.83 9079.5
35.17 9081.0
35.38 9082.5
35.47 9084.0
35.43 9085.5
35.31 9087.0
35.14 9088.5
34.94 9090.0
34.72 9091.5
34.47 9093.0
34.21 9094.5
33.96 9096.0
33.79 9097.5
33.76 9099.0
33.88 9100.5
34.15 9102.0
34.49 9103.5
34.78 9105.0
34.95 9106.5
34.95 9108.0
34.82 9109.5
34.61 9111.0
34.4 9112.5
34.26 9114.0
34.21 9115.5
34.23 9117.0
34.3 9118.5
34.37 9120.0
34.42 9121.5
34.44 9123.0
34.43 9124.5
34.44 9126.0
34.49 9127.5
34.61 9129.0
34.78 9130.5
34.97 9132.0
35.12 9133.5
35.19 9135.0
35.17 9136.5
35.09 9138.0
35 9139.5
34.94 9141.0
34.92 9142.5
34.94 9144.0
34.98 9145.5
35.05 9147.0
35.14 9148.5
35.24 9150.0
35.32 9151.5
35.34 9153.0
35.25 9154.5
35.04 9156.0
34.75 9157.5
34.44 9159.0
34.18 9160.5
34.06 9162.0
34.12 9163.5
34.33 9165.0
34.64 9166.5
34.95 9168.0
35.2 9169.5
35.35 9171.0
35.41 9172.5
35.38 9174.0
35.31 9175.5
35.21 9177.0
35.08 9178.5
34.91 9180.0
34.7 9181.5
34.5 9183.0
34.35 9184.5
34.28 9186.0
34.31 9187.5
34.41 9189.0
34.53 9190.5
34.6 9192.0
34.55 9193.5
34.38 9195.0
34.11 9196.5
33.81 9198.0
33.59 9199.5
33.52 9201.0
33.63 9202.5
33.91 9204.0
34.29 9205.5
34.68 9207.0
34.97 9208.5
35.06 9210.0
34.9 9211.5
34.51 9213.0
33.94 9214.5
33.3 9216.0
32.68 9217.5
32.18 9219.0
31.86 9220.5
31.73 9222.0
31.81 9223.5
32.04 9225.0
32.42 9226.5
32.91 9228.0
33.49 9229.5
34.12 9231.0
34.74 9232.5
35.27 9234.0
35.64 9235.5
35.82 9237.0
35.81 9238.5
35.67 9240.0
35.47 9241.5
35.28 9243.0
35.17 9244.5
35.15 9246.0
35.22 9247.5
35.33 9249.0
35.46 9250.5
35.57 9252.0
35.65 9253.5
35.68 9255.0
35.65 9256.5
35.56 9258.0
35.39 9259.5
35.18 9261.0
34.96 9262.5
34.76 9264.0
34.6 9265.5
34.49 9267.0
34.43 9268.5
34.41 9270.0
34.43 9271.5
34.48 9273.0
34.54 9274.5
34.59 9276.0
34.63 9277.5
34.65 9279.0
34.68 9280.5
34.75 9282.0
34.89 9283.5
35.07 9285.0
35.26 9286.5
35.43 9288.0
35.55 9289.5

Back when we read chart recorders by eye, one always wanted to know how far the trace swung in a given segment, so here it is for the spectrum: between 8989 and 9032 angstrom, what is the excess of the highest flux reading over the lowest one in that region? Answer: 6.4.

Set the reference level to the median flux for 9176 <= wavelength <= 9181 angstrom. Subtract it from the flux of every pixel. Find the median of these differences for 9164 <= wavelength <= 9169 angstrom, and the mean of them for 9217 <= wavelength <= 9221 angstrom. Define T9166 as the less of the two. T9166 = -2.8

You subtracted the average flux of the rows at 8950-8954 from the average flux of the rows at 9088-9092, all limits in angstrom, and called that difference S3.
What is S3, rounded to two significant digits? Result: 1.9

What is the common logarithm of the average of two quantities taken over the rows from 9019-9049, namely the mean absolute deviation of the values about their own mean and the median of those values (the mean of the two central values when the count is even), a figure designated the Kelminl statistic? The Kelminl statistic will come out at 1.24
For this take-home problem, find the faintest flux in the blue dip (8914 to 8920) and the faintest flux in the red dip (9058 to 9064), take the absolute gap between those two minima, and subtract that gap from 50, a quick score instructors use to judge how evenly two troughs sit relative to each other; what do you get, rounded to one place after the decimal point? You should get 43.4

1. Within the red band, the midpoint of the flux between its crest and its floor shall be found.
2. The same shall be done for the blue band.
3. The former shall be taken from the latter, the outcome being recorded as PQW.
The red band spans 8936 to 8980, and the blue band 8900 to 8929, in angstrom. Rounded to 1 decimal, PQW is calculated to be -4.0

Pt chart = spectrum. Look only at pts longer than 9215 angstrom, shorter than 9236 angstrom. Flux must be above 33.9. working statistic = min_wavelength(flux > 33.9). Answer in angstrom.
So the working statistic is 9231.0 angstrom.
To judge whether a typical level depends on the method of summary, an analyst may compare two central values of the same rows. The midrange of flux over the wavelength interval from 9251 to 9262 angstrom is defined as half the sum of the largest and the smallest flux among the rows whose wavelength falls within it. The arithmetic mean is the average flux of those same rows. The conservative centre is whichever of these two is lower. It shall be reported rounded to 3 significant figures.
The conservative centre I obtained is 35.4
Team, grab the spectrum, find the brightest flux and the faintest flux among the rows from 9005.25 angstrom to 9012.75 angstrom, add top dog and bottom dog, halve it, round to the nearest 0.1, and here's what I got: 33.9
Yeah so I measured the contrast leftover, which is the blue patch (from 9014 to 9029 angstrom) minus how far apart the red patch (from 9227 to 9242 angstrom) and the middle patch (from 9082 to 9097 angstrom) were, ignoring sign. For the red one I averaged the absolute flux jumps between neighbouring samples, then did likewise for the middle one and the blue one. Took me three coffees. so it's -0.090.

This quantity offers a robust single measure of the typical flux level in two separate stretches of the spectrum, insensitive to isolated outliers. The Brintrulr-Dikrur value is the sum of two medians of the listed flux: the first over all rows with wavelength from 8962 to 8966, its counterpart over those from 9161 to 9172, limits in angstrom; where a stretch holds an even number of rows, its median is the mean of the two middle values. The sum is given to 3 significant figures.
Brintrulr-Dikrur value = 68.6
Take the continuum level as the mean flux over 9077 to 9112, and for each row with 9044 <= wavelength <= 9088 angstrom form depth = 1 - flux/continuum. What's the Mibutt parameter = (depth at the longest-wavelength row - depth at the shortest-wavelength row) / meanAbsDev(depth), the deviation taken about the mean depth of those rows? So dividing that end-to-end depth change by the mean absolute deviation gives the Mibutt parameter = -1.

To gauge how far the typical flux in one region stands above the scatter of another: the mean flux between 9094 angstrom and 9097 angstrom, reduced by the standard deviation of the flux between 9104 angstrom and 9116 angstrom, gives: 33.8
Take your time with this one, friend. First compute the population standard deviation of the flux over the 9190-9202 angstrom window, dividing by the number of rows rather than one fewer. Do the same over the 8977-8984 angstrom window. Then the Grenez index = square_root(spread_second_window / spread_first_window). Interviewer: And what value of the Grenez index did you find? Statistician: 1.21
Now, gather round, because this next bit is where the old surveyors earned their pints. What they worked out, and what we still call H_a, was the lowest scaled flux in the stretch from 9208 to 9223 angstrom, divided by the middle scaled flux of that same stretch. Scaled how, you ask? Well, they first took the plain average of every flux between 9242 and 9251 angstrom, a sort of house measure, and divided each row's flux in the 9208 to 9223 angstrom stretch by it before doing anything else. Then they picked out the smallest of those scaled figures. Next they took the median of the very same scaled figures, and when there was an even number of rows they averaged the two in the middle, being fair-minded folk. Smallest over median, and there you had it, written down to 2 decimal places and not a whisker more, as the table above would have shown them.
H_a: 0.94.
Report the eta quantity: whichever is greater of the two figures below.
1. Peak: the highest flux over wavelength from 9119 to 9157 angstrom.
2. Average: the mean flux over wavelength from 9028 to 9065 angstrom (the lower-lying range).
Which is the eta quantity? 35.3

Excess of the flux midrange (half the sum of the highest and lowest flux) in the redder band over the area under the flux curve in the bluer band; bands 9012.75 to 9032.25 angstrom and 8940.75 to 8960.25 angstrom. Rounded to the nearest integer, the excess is -612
